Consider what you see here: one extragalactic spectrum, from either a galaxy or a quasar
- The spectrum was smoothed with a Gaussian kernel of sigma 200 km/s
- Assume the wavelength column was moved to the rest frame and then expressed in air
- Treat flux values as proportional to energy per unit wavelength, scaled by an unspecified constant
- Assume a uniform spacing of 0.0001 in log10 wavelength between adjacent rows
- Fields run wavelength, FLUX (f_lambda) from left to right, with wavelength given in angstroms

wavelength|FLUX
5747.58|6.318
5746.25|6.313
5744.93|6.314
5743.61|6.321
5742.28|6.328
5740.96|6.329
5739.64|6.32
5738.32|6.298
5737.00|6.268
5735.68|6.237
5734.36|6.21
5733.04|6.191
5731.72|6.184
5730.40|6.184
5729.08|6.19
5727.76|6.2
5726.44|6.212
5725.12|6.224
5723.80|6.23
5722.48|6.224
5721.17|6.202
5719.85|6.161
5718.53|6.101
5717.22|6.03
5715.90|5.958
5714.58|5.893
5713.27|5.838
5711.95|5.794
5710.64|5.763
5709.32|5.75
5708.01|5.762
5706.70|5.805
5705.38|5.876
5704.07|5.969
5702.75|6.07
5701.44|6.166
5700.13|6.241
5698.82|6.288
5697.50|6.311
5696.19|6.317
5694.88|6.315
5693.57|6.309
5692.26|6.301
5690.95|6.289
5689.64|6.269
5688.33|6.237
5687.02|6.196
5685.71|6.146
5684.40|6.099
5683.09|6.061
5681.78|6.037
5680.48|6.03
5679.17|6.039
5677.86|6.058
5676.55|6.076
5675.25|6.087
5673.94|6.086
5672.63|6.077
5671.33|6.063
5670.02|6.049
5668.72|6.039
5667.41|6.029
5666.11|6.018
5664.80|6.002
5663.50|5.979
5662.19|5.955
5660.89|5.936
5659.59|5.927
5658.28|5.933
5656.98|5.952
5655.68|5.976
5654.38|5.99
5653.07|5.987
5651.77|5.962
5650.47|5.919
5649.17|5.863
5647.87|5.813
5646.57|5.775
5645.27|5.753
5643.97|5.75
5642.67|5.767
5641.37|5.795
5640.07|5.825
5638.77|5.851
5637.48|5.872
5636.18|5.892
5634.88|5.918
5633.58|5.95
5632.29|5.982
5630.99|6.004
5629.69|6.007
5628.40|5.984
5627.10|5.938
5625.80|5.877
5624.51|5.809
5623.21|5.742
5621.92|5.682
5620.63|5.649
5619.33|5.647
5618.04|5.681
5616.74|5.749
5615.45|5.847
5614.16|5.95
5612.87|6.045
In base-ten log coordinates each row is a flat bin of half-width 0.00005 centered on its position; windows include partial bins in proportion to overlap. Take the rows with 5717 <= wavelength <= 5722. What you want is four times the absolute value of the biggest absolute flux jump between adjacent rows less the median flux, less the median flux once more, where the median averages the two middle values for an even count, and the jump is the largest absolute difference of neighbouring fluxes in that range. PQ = 48.8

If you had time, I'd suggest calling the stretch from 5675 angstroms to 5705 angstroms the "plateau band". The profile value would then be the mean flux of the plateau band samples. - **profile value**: 6.17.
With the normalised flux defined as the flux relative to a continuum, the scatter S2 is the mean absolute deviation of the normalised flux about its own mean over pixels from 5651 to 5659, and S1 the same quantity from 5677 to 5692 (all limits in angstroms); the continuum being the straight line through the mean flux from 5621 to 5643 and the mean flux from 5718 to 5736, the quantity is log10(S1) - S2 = -1.92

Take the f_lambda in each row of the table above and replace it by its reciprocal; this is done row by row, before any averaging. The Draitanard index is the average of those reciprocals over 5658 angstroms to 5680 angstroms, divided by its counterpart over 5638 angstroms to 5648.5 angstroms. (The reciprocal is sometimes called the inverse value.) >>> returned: 0.96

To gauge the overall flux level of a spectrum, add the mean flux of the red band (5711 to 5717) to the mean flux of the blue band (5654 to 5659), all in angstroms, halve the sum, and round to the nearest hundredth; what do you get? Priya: 5.92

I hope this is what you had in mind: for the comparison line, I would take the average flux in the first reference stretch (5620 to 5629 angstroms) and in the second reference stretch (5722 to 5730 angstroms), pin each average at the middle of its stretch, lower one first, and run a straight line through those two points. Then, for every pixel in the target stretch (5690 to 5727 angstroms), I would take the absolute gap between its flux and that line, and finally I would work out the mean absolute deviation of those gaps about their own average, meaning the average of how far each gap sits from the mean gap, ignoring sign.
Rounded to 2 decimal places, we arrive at 0.11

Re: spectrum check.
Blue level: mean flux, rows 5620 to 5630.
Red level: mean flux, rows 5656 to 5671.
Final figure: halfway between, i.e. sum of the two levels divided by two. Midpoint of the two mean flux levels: 5.91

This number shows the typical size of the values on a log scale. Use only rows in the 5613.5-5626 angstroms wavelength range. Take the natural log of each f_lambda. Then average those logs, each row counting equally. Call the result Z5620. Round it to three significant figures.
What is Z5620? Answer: 1.75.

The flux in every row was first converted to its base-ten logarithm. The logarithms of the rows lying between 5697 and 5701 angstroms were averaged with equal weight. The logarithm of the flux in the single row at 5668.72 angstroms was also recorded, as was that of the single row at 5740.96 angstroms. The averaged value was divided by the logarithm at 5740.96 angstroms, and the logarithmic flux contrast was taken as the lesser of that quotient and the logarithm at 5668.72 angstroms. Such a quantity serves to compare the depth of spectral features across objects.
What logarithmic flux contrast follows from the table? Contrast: 0.781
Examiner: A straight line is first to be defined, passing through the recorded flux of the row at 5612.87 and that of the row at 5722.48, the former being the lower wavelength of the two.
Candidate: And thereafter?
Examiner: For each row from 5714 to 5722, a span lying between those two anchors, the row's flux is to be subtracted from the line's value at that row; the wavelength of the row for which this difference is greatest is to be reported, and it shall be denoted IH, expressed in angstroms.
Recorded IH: 5714.58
